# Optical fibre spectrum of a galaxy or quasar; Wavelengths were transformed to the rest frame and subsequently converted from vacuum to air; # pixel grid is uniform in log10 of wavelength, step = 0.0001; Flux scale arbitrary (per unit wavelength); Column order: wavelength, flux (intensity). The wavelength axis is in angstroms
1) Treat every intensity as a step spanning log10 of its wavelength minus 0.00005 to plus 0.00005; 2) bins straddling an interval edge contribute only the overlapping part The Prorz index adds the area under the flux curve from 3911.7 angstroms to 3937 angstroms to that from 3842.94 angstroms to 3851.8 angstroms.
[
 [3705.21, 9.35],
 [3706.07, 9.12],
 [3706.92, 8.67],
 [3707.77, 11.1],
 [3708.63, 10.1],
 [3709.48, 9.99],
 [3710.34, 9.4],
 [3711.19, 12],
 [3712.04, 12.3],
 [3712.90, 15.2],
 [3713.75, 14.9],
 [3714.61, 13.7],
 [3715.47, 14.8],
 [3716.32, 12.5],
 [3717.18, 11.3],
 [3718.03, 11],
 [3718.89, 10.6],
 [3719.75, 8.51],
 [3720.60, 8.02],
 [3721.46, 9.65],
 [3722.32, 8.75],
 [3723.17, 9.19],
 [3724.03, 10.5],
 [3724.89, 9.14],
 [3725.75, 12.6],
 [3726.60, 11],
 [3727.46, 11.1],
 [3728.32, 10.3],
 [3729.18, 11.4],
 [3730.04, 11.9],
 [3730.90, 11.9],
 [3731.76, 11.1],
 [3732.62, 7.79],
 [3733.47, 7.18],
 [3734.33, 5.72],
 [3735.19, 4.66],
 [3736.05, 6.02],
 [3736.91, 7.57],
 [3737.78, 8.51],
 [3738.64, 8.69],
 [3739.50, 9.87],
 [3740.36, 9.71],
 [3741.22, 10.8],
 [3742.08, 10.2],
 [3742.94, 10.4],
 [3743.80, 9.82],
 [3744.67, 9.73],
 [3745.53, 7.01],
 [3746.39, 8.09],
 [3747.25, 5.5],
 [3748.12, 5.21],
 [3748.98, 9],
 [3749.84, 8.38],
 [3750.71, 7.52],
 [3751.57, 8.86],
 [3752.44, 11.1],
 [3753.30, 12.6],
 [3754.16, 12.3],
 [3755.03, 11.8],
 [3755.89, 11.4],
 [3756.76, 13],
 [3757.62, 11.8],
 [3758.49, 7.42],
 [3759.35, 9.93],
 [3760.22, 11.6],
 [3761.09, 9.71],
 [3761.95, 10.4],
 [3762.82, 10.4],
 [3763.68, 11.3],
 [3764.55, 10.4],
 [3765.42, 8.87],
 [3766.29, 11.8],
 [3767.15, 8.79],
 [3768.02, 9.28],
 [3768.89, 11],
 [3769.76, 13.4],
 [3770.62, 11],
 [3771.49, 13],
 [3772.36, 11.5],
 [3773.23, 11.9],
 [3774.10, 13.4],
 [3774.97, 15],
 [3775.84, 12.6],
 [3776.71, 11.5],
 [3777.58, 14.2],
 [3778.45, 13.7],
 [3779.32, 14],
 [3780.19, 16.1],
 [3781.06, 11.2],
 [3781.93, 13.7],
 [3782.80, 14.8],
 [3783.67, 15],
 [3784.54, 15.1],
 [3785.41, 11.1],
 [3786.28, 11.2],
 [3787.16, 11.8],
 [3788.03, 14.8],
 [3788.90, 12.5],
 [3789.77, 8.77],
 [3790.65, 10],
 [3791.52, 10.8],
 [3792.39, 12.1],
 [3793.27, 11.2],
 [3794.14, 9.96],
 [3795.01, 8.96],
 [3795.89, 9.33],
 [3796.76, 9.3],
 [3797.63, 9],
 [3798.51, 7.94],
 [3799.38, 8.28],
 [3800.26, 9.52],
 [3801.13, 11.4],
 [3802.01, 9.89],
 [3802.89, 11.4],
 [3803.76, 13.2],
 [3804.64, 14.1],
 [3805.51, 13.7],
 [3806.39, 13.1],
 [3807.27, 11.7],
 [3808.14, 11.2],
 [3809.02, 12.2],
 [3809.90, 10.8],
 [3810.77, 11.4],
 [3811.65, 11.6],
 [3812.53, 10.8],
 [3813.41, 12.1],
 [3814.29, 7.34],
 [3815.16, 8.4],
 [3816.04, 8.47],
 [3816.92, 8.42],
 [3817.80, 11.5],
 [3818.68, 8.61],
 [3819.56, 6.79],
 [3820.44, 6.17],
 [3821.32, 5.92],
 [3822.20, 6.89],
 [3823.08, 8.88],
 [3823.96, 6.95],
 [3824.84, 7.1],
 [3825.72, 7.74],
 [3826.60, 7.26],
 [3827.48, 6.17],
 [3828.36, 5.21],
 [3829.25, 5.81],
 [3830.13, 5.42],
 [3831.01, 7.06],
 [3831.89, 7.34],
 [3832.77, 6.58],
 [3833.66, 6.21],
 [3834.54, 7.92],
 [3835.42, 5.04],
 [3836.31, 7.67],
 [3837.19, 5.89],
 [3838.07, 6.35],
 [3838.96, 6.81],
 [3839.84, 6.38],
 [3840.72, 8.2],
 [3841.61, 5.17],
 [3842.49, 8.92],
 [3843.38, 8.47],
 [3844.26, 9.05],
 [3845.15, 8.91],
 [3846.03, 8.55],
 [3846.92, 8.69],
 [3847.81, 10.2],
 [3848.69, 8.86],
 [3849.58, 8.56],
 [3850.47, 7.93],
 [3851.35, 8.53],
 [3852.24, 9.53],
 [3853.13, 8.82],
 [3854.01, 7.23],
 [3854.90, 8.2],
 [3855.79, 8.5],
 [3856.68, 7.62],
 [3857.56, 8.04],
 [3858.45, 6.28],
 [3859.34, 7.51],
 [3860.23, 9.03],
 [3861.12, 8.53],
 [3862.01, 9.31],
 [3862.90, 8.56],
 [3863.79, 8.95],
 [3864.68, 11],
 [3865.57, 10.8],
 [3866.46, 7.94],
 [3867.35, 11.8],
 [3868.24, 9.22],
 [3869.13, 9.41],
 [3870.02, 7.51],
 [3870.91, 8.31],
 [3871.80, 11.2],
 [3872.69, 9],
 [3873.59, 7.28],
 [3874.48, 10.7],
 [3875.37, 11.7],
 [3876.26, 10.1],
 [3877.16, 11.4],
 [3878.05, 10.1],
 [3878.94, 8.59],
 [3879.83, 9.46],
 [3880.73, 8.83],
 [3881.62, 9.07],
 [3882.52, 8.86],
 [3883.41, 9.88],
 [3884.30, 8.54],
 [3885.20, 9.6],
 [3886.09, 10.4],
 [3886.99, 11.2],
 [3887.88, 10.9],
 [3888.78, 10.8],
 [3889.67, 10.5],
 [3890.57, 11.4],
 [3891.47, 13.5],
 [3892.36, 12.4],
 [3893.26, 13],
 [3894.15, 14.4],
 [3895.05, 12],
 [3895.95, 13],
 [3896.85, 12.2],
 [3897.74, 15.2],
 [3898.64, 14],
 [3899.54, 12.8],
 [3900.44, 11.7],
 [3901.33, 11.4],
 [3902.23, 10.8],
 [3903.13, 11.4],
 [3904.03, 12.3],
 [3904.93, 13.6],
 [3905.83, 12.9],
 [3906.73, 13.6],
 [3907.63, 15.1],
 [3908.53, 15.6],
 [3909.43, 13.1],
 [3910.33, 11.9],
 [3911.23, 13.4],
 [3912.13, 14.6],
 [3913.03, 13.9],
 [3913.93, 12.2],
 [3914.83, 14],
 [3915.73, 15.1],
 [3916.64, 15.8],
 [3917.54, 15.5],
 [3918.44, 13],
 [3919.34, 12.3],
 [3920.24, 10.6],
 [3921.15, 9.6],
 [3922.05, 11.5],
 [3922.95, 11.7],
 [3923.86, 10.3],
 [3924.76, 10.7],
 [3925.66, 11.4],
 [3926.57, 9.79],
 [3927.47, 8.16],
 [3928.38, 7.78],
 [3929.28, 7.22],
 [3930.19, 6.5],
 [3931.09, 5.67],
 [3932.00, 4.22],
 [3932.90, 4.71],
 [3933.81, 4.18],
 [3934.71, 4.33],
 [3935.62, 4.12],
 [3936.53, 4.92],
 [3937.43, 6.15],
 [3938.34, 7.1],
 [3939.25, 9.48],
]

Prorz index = 325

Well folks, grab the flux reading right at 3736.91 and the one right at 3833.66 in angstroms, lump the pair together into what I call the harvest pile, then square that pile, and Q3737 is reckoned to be 190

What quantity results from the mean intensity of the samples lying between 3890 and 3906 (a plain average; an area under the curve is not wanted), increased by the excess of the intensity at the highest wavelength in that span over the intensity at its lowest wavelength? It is 14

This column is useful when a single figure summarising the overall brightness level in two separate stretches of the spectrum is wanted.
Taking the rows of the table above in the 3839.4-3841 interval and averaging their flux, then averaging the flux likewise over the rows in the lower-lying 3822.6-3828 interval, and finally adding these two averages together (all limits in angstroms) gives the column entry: 15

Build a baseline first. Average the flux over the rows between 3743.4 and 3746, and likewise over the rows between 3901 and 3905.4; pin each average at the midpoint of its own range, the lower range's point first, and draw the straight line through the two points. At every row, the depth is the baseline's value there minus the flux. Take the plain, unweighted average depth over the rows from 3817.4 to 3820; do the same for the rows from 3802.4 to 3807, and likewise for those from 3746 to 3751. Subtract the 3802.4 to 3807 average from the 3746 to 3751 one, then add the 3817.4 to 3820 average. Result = 6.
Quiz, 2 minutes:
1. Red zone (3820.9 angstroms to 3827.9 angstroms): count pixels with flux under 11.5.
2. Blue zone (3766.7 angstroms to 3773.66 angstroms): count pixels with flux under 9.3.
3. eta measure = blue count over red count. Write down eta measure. 0.25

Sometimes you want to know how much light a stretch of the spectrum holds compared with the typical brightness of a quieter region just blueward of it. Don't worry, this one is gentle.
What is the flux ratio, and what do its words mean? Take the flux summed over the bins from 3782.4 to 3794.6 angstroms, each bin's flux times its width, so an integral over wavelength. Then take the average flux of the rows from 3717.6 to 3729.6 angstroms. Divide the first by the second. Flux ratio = 15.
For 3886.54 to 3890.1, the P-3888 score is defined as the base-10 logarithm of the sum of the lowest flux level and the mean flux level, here 1.33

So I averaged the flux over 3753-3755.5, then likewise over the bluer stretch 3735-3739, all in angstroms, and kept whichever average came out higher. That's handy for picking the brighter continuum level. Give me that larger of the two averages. 12.2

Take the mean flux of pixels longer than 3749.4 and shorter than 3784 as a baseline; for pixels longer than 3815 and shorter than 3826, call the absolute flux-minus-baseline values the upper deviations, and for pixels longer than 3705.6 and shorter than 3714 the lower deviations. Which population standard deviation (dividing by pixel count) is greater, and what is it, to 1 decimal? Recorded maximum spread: 1.4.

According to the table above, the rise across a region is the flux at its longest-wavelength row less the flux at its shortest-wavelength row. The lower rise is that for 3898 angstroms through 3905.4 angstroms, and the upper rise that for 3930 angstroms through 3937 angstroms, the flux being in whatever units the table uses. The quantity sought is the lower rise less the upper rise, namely 1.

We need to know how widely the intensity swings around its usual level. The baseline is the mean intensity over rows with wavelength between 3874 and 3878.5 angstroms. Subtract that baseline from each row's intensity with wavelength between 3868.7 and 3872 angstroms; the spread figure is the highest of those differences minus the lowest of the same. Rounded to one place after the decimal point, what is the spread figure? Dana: 3.7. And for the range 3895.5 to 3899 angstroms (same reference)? 3.0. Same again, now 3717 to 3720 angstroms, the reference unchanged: 2.8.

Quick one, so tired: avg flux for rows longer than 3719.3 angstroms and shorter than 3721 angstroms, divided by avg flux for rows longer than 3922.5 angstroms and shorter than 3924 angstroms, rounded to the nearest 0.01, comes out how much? 0.75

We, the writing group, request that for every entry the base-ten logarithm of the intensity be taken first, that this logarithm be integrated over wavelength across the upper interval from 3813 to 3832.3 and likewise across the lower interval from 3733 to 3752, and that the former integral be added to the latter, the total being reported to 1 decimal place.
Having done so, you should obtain 33.8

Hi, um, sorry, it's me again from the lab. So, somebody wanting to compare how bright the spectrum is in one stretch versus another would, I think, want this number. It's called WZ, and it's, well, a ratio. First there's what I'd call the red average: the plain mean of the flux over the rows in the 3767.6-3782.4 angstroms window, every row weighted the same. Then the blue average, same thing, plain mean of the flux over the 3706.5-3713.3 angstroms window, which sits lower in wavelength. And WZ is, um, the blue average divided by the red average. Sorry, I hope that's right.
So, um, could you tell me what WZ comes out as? 0.87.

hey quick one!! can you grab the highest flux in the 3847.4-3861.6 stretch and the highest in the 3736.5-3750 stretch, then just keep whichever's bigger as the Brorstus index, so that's 10.8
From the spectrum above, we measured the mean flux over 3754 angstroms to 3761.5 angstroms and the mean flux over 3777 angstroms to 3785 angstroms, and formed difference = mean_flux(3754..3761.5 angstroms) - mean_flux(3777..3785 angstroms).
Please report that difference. -3.2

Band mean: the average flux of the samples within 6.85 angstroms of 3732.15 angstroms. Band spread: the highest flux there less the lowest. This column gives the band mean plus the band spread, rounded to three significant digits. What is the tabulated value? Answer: 17.2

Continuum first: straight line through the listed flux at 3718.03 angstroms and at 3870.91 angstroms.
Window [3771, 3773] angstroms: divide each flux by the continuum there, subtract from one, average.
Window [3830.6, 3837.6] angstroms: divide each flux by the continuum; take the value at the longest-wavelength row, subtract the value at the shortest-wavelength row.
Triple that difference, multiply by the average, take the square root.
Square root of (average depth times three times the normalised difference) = 0.28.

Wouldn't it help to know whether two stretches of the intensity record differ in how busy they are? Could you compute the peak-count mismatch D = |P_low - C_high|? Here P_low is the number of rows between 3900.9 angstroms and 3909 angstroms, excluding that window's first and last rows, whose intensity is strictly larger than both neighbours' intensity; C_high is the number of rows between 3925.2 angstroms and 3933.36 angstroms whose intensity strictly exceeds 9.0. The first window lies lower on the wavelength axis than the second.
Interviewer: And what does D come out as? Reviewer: 1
